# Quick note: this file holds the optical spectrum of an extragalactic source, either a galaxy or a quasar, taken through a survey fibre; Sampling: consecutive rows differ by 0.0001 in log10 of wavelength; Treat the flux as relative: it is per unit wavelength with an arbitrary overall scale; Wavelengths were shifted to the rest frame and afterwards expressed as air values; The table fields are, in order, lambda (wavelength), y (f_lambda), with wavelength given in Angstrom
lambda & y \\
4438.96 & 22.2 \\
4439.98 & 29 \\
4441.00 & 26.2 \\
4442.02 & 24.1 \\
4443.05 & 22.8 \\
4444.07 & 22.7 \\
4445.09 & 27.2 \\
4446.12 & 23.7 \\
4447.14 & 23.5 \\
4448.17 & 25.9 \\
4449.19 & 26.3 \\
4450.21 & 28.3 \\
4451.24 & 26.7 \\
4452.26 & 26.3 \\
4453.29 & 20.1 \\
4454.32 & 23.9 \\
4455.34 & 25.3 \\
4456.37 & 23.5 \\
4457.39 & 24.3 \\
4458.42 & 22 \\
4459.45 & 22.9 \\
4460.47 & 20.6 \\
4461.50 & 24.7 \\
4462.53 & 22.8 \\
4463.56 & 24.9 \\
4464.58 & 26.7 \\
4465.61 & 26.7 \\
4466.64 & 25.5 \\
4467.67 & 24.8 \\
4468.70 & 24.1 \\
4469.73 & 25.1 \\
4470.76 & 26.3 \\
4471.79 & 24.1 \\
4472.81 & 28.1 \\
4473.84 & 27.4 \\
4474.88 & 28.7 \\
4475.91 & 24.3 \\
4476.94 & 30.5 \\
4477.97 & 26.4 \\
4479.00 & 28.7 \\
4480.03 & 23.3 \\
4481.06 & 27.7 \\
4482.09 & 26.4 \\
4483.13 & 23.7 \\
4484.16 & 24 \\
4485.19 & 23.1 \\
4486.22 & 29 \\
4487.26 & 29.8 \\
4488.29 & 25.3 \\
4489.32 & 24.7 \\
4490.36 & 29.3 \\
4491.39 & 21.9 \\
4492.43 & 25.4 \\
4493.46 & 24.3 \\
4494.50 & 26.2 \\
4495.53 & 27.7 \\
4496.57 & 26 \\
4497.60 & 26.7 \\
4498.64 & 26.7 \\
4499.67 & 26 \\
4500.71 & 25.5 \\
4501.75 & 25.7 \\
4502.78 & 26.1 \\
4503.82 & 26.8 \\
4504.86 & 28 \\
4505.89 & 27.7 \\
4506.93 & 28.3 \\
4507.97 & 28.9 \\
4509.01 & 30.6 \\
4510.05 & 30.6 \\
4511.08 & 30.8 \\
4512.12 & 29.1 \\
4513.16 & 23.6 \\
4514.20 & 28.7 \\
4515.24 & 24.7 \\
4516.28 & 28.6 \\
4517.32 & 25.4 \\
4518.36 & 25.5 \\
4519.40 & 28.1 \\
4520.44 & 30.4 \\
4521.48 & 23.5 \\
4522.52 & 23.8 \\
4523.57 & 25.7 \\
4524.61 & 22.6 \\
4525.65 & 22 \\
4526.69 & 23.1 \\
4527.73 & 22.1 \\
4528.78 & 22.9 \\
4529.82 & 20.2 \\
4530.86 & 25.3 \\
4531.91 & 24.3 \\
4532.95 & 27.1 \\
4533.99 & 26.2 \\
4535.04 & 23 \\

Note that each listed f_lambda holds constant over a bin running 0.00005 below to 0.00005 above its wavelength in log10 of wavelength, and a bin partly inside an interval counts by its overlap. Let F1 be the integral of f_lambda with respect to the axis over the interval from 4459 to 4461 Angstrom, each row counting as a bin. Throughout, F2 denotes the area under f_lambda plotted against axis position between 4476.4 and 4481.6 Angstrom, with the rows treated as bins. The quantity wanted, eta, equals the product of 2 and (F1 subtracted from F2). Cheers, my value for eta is 197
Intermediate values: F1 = 44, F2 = 142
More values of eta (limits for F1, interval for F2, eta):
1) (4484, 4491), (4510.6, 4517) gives -19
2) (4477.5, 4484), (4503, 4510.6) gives 98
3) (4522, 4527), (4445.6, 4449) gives -68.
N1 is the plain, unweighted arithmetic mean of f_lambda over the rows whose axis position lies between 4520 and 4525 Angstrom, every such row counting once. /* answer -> 25.2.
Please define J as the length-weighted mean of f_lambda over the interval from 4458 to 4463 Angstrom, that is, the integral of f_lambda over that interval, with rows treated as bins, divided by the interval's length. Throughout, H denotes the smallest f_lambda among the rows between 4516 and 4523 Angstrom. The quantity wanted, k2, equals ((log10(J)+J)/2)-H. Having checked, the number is -11.5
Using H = 23.5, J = 23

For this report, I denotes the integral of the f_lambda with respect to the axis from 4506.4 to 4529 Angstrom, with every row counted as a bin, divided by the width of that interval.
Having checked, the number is 26.4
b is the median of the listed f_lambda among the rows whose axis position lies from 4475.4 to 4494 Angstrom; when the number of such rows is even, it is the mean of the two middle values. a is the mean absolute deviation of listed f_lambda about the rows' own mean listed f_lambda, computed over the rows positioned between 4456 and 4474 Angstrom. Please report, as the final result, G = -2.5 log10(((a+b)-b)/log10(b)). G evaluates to -0.05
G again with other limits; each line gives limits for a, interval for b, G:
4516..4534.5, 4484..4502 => -0.43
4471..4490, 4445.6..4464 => -0.44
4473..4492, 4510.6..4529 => -0.53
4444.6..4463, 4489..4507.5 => -0.25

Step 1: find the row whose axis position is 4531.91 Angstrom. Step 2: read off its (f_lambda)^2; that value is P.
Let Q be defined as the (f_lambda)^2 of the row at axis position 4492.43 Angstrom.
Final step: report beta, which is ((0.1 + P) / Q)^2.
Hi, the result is 0.84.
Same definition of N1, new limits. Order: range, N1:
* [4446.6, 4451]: 26.0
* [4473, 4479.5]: 27.7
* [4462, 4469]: 25.1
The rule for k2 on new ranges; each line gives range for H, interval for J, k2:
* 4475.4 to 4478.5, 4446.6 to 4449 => -11.1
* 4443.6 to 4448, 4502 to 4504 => -8.8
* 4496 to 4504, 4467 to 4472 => -12.3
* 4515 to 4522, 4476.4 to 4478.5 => -8.6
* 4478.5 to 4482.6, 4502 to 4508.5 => -8.8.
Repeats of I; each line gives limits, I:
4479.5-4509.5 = 26.4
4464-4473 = 25.6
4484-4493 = 25.9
